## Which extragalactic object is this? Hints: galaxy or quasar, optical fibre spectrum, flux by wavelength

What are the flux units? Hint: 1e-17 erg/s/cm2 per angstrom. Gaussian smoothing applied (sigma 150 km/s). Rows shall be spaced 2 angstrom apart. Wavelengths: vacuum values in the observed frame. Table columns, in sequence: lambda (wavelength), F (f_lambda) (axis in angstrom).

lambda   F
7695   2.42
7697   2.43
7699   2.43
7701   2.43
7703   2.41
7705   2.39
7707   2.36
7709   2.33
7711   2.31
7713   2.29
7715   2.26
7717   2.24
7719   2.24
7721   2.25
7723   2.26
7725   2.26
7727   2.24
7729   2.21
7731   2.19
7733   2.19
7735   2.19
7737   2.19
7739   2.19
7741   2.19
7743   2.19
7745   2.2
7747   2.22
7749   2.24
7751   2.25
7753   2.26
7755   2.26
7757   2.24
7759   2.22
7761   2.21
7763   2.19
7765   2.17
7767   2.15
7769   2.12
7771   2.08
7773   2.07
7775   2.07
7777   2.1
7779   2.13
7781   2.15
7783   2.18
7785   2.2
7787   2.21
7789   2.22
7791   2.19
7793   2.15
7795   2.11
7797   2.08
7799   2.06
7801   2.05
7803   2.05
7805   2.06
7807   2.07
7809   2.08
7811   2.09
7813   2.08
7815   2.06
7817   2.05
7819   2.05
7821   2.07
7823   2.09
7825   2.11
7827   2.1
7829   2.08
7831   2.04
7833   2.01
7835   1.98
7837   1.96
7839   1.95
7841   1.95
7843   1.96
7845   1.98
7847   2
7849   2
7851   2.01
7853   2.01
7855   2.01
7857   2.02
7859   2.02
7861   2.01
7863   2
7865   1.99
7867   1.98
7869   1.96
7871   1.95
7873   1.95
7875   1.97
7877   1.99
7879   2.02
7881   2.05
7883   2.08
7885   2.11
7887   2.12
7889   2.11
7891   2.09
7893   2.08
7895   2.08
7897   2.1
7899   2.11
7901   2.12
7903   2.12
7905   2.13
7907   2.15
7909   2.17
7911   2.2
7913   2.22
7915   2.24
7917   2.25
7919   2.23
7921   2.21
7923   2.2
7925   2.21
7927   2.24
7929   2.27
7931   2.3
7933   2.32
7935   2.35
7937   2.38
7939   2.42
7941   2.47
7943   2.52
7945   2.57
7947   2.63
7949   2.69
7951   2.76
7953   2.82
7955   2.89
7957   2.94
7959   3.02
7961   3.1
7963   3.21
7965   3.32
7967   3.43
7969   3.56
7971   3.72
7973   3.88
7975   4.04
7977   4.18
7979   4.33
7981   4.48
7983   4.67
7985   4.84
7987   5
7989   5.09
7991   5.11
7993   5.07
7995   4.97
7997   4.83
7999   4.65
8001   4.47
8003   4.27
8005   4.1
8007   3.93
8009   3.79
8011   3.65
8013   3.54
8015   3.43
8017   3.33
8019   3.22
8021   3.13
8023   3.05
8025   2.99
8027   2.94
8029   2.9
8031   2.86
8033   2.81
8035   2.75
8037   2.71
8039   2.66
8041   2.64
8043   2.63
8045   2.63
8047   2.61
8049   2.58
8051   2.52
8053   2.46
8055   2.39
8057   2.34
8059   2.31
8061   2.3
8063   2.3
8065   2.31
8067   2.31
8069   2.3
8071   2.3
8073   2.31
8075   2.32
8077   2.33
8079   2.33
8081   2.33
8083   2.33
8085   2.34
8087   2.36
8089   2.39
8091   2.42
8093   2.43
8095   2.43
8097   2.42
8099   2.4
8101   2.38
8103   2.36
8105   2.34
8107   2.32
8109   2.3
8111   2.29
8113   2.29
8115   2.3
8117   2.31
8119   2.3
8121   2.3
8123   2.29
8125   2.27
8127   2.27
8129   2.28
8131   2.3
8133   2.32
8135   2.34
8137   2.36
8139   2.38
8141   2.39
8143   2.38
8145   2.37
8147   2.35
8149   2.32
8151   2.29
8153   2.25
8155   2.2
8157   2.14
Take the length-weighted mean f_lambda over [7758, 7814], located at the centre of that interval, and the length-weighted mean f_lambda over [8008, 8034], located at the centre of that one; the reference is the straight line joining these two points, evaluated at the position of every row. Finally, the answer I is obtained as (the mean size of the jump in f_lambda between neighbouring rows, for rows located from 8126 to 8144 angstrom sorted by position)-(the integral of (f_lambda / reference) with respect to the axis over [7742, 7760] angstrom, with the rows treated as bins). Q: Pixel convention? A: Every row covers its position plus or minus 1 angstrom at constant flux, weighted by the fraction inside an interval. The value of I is -20.4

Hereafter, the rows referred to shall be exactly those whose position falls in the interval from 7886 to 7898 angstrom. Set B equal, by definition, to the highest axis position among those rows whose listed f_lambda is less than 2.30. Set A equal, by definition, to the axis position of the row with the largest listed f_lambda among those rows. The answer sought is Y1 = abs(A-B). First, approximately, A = 7887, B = 7897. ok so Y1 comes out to 10 angstrom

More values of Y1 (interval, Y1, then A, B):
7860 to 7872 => 10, 7861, 7871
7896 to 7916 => 0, 7915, 7915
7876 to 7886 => 0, 7885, 7885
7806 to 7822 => 10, 7811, 7821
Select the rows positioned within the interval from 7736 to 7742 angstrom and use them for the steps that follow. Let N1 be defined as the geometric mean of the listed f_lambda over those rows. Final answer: 2.19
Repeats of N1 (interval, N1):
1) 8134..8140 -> 2.36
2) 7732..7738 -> 2.19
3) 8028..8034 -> 2.86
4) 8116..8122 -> 2.30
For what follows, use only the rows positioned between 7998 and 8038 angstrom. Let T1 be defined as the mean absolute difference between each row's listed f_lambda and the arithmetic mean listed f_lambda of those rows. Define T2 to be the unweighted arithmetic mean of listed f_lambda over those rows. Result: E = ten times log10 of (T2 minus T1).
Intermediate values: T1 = 0.50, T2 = 3.43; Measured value 4.7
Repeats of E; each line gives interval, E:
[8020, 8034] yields 4.6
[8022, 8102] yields 3.6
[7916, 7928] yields 3.4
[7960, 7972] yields 5.1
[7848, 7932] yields 3.0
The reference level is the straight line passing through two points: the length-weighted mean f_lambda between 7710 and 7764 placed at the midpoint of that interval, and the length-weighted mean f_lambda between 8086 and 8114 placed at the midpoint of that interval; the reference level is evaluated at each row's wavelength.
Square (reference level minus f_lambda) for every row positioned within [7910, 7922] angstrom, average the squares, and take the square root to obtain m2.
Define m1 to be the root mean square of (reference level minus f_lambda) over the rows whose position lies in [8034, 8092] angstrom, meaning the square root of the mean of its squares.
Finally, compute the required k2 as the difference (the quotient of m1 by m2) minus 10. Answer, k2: -7.7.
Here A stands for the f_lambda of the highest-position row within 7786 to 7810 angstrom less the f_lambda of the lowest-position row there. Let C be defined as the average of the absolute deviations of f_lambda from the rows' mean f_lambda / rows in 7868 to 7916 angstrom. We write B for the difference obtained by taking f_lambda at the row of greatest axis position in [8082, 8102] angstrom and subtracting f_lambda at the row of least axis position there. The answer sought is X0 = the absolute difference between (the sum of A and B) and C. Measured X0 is 0.14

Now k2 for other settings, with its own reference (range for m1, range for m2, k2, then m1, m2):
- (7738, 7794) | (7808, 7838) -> -9.6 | 0.08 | 0.21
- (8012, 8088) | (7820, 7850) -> -8.2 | 0.46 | 0.25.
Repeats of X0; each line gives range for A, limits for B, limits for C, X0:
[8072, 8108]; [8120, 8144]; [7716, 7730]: 0.08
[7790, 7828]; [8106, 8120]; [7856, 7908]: 0.17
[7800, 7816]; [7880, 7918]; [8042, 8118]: 0.14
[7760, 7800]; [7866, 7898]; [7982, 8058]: 0.86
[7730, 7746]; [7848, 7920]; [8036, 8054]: 0.18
